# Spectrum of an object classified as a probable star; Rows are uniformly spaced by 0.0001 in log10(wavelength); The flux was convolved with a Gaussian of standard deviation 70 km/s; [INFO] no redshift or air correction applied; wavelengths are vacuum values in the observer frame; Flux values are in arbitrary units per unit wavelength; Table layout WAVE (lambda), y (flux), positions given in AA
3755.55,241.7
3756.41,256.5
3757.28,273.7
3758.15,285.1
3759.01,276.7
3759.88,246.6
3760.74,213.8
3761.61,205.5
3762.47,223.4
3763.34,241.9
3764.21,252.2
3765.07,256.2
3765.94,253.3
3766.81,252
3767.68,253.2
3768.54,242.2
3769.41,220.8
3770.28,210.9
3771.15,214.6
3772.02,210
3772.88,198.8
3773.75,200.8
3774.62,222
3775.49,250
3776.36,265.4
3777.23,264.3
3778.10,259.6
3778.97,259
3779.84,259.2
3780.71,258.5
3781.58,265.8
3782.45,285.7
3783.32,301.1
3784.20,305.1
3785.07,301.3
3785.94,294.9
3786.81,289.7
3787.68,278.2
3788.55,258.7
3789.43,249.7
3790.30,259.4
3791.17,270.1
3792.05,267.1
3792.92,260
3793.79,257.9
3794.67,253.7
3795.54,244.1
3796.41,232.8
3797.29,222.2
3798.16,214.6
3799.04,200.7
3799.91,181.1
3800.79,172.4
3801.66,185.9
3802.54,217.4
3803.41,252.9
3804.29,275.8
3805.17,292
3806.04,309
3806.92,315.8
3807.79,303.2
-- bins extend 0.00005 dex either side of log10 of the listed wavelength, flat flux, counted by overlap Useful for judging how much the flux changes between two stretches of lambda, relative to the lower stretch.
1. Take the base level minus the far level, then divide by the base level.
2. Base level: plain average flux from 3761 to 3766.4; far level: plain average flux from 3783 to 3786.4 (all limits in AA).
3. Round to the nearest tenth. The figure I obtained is -0.3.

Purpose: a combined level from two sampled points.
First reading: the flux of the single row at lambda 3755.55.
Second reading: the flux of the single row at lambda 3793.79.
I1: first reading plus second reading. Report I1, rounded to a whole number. 500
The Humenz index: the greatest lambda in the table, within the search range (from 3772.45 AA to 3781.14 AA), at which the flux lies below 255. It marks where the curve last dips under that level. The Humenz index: 3775.49 AA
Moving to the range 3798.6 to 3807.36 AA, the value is 3803.41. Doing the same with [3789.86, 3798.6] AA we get 3798.16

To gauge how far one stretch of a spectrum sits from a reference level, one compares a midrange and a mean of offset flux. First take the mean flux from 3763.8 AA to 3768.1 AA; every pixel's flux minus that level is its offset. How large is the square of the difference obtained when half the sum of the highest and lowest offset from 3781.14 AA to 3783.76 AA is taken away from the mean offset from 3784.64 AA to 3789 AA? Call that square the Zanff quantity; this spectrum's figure 1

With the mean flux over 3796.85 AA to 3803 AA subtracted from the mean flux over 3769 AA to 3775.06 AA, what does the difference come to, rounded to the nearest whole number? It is 12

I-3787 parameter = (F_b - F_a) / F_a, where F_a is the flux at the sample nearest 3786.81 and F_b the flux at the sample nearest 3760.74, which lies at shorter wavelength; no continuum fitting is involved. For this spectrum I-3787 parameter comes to -0.3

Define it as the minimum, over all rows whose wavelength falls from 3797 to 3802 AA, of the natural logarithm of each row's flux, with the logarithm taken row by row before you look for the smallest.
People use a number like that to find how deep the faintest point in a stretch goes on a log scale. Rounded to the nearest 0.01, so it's 5.15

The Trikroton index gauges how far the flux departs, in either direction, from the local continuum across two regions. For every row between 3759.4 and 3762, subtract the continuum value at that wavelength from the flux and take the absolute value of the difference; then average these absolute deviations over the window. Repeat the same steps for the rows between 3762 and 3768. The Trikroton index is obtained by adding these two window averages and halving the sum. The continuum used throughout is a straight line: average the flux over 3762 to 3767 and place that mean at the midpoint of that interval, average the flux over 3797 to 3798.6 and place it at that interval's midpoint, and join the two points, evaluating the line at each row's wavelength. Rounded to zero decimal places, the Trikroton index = 19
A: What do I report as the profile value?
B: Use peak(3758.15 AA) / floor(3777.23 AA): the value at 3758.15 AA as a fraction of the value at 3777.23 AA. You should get 1.1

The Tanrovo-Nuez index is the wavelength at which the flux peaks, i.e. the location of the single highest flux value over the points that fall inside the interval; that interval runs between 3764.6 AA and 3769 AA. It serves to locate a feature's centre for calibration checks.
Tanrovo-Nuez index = 3765.07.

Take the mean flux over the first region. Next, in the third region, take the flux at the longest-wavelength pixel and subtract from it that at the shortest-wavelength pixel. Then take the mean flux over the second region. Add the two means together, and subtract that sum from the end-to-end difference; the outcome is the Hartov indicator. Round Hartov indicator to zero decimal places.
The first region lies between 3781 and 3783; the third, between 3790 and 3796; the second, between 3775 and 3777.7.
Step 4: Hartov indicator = -551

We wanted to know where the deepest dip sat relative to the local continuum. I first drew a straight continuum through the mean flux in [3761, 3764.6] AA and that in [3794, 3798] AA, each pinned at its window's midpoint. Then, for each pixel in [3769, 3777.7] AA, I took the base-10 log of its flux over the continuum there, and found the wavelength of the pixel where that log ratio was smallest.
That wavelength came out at 3772.88 AA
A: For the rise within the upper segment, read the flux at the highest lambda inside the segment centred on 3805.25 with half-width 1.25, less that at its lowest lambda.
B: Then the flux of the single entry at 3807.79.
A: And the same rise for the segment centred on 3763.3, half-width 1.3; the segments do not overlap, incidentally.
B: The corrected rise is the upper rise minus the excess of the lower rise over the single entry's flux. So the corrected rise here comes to 308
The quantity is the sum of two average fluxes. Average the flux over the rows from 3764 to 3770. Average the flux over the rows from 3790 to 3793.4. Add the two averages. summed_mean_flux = 511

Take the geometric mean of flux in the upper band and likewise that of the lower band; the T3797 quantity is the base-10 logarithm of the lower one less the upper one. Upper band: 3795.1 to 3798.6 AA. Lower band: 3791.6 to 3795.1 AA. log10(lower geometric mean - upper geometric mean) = 1.5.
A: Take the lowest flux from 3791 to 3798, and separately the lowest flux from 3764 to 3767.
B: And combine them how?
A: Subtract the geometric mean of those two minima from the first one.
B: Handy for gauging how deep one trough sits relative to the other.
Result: -14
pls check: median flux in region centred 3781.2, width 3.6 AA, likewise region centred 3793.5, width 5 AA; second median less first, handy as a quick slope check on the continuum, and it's -4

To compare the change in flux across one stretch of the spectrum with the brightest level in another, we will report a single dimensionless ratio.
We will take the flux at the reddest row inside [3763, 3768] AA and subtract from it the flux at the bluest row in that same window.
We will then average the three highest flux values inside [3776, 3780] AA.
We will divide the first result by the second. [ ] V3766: 0.04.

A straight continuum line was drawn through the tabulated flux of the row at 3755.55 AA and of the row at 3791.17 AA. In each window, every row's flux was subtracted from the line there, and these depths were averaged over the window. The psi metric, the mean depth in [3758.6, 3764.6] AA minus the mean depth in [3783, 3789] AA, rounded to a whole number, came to 33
